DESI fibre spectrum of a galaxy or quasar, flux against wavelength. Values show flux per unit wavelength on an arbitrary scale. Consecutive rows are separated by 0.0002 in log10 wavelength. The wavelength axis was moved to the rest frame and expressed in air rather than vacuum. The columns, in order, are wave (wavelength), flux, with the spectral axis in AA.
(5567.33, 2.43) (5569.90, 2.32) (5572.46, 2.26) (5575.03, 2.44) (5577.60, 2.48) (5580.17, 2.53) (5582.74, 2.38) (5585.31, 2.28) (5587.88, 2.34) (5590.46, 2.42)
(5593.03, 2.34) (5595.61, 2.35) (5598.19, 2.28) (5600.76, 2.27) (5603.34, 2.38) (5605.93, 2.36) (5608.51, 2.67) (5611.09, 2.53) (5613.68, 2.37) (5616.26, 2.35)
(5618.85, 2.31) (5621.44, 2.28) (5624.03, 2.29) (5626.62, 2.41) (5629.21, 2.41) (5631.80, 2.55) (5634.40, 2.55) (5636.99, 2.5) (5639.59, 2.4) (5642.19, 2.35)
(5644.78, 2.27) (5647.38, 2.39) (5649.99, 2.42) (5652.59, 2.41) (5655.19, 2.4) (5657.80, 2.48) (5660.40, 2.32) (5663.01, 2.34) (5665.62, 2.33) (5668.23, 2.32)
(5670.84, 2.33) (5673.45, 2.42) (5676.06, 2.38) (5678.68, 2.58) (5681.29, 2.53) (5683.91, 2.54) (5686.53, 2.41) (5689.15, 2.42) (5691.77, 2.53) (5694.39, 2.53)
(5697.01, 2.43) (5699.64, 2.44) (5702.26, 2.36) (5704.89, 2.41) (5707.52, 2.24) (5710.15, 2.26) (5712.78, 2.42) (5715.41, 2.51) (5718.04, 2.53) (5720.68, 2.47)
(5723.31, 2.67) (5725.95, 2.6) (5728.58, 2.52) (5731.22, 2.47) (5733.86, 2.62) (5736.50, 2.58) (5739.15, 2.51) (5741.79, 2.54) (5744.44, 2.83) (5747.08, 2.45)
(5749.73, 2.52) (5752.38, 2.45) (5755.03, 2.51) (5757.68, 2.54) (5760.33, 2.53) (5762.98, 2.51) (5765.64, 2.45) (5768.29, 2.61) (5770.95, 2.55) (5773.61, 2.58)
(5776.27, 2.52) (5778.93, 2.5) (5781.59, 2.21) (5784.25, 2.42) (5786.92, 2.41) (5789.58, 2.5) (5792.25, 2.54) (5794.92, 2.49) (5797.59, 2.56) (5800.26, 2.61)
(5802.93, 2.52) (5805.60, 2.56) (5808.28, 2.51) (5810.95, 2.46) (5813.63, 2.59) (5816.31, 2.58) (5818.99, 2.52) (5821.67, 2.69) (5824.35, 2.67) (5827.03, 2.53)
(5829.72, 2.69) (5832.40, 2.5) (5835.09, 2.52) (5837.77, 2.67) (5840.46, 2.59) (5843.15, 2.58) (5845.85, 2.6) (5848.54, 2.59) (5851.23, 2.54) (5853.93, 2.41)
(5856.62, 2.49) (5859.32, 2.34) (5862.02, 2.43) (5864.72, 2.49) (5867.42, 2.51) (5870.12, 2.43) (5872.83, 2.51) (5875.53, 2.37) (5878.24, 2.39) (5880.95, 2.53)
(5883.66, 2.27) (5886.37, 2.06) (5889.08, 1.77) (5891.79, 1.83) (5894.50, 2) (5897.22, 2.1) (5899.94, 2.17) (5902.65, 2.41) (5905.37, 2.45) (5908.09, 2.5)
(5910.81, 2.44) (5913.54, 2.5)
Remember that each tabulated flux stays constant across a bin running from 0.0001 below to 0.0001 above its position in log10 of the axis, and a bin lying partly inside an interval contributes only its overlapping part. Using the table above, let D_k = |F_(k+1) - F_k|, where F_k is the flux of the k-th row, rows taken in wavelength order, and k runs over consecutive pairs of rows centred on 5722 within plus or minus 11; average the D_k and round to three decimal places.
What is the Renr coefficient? 0.081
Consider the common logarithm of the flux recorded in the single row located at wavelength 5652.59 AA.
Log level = 0.38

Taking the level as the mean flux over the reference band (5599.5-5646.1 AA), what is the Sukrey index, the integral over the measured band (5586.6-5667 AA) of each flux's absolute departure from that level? 6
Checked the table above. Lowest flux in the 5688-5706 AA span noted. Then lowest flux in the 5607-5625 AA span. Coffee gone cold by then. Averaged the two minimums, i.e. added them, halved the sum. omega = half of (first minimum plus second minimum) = 2.32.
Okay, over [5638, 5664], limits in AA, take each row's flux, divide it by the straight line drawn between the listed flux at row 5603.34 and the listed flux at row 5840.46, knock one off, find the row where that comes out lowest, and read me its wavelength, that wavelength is 5644.78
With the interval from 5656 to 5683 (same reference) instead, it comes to 5668.23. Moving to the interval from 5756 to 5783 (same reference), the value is 5781.59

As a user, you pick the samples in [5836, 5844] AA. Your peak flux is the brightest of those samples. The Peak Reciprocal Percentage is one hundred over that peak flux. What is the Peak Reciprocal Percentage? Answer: 37.5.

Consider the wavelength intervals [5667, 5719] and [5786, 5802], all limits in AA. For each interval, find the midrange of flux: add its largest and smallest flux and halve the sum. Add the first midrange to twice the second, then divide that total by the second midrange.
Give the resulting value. 2.96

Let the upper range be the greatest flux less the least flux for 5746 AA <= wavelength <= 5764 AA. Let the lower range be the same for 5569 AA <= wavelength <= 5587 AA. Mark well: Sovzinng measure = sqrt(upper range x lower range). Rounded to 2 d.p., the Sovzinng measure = 0.16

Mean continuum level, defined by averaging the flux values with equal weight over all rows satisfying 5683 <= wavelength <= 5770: 2.50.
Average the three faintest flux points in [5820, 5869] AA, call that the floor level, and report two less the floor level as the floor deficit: -0.393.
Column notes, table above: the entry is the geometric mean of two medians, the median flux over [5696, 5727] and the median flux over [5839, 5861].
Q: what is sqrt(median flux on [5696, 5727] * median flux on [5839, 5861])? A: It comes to 2.50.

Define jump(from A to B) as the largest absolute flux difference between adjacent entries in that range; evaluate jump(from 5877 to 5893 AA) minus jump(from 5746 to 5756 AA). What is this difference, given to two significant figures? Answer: 0.22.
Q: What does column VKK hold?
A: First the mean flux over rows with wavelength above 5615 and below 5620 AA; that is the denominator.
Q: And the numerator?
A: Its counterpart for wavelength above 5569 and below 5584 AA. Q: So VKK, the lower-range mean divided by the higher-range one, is 1.03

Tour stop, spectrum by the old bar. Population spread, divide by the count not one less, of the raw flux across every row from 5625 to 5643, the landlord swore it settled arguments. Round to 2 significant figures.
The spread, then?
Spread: 0.074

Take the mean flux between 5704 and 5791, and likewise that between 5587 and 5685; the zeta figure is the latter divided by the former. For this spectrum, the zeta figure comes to 0.96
